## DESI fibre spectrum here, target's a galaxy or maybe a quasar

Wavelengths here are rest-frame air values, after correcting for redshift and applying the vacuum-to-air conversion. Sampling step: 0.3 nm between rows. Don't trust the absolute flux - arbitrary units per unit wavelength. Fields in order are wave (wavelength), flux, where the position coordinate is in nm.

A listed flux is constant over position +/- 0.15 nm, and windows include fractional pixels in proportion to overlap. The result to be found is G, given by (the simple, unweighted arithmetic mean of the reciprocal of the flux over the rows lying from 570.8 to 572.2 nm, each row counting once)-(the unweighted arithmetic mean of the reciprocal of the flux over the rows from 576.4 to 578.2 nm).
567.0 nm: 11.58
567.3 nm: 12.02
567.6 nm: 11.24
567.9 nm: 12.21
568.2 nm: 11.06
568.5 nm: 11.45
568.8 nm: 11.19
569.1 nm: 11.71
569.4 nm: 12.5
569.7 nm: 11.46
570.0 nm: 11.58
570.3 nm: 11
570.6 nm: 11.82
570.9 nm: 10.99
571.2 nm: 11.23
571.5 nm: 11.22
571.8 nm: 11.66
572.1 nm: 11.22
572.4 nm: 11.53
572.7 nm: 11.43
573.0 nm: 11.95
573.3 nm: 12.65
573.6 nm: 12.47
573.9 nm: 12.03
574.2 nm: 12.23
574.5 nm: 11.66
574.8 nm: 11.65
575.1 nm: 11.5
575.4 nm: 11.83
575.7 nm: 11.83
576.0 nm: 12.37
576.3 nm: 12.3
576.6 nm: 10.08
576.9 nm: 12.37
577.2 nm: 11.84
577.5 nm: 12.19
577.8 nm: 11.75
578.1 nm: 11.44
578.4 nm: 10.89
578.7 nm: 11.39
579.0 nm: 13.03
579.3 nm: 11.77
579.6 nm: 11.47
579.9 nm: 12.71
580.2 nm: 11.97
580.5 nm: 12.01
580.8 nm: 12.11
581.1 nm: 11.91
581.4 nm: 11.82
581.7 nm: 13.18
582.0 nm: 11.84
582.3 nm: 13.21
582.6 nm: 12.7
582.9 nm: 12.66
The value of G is 0.0023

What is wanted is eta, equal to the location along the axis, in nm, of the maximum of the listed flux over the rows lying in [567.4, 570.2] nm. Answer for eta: 569.4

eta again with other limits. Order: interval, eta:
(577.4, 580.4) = 579.0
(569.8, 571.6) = 570.6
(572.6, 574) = 573.3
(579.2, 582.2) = 581.7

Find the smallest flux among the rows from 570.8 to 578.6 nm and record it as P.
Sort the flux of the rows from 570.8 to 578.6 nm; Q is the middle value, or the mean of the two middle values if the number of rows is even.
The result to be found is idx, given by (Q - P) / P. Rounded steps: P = 10.08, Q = 11.7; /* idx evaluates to 0.161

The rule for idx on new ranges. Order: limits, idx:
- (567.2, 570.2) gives 0.042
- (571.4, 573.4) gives 0.028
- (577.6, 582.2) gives 0.087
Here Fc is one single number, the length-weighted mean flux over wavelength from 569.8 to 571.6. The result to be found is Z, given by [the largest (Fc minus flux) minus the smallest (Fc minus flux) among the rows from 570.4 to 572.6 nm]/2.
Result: 0.4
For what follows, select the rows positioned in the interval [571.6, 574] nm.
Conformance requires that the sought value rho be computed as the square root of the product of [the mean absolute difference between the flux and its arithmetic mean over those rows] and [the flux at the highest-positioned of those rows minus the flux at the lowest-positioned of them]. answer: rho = 0.39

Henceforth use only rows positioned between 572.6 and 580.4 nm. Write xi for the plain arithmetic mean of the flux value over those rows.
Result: 11.9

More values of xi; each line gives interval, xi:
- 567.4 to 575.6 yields 11.6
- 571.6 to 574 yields 11.9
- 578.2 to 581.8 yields 12.0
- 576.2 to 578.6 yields 11.6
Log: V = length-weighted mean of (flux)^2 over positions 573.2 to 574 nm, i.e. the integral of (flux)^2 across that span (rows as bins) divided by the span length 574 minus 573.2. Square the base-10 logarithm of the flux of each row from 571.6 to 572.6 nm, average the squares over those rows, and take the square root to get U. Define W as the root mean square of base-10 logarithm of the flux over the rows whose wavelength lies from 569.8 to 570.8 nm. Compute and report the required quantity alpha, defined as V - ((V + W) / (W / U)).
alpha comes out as -1.1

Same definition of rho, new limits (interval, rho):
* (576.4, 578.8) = 0.84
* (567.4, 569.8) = 0.30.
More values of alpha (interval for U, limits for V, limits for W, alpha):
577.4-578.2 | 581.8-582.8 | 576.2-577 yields -2.4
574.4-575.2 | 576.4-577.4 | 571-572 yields -2.2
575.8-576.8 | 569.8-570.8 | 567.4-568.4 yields -1.3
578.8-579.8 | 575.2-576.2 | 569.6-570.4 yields -4.8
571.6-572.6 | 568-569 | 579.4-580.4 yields 1.5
